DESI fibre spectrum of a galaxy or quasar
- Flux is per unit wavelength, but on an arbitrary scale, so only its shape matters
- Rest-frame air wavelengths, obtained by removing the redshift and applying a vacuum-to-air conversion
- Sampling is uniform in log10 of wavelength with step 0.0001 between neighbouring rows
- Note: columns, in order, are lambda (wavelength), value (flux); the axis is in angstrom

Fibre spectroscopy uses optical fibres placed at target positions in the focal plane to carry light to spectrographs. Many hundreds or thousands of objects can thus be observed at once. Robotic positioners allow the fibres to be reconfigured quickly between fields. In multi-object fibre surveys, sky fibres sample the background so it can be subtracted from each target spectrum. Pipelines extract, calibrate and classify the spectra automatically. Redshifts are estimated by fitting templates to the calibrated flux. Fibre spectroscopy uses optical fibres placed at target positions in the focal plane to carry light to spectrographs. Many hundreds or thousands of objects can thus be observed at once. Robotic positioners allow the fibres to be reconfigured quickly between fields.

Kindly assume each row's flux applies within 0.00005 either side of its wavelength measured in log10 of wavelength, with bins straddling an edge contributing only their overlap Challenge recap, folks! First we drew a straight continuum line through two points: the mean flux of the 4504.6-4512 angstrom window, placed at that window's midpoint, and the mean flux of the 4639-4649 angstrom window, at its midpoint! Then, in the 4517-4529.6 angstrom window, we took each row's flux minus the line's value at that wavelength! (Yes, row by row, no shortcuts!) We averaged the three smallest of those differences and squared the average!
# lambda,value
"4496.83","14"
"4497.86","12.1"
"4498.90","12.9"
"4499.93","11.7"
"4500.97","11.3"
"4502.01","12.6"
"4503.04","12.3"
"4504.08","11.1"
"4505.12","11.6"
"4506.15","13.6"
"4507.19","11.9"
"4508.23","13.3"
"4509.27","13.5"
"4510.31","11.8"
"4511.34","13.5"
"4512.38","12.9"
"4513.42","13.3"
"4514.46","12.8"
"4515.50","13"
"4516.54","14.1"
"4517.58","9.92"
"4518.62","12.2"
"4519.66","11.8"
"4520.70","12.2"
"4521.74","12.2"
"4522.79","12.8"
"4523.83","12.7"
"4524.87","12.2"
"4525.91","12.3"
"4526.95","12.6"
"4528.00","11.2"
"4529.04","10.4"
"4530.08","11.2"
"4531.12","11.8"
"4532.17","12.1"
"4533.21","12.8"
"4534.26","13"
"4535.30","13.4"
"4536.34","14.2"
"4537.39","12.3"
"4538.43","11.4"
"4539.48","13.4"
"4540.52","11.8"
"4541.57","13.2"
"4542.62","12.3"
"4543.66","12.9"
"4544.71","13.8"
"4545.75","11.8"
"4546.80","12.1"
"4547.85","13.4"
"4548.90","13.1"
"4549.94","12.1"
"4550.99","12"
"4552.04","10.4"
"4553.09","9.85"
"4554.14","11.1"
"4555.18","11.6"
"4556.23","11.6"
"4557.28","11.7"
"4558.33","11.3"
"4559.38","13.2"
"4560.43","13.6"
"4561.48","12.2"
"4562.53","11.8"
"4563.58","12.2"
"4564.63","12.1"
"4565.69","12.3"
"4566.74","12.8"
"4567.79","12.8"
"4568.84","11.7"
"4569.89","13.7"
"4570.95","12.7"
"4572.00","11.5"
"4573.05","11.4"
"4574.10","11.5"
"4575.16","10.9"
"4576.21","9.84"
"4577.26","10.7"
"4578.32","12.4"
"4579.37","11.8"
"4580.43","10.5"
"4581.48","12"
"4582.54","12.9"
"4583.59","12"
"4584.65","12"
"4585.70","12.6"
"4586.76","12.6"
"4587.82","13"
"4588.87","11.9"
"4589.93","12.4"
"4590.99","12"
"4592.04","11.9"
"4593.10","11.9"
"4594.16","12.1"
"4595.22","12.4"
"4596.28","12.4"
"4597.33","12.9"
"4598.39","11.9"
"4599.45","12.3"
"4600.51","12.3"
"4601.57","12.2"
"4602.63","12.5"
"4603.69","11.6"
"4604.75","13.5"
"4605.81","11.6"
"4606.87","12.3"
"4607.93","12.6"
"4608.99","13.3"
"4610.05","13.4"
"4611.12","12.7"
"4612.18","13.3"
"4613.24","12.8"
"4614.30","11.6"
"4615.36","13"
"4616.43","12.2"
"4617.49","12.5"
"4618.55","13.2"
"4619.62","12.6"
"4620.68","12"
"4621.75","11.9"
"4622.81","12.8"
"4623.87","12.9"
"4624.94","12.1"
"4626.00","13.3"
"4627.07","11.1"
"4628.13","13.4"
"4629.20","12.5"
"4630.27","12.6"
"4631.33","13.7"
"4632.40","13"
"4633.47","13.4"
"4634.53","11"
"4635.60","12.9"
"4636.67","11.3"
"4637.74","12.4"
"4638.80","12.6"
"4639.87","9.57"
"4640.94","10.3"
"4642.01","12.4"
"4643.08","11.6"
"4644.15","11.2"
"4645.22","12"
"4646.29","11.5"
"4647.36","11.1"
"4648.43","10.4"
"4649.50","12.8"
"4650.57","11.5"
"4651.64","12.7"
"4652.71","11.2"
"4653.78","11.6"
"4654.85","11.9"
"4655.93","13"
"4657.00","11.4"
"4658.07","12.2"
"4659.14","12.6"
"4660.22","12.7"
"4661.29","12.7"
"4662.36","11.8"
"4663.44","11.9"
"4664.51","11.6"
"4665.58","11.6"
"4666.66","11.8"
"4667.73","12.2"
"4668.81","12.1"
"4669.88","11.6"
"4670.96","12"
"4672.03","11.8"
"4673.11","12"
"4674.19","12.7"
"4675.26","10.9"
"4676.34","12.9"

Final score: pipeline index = 4.2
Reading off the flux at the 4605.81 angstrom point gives 11.6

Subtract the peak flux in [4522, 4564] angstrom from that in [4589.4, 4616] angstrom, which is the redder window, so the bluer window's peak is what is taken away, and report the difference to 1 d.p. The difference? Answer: -0.7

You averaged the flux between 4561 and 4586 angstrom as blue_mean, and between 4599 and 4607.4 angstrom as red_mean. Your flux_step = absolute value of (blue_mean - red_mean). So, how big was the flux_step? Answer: 0.36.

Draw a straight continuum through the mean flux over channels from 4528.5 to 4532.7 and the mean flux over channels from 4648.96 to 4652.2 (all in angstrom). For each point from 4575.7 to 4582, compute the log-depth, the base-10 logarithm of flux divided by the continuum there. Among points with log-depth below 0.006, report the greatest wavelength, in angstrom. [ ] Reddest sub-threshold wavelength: 4580.43 angstrom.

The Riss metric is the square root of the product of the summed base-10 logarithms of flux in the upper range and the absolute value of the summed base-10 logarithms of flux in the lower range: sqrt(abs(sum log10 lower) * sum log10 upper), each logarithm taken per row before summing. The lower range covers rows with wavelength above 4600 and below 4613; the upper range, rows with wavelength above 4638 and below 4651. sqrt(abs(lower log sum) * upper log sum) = 12.93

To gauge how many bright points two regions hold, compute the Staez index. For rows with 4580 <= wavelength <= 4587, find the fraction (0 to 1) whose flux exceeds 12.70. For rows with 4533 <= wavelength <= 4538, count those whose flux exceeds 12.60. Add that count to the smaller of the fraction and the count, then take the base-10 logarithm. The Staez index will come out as 0.62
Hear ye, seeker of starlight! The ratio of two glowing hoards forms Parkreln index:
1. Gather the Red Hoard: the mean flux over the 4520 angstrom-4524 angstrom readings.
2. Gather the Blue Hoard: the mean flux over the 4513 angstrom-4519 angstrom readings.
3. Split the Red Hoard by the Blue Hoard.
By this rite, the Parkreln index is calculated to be 0.99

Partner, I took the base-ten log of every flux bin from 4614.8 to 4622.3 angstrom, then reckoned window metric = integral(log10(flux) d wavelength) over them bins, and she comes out 8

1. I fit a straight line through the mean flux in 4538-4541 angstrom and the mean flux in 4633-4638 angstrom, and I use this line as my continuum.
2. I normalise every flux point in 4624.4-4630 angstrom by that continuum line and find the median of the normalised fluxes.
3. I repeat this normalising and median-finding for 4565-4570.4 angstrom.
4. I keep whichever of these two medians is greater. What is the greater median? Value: 1.05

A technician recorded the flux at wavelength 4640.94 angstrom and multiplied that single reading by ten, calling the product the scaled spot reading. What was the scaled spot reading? 103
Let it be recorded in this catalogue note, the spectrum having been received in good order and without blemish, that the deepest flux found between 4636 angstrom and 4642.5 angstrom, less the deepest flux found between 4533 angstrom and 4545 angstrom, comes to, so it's -1.83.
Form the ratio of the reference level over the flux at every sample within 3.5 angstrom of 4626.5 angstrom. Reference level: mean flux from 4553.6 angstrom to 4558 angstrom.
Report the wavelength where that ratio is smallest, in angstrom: 4628.13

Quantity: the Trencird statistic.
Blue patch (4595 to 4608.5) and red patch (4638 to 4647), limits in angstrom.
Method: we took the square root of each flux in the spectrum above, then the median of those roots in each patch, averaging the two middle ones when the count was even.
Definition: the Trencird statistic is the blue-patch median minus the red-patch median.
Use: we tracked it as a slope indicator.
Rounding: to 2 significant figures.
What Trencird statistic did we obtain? 0.11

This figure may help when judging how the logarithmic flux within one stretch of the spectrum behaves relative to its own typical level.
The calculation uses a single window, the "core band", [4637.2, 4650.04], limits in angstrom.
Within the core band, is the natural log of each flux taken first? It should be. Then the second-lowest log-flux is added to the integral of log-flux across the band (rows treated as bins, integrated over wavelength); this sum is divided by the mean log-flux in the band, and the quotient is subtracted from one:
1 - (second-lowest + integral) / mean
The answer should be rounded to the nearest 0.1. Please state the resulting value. -12.8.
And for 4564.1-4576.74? -12.6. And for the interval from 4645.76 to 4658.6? -12.8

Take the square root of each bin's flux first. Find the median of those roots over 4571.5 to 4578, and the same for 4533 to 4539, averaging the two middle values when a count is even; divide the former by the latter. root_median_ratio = 0.93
